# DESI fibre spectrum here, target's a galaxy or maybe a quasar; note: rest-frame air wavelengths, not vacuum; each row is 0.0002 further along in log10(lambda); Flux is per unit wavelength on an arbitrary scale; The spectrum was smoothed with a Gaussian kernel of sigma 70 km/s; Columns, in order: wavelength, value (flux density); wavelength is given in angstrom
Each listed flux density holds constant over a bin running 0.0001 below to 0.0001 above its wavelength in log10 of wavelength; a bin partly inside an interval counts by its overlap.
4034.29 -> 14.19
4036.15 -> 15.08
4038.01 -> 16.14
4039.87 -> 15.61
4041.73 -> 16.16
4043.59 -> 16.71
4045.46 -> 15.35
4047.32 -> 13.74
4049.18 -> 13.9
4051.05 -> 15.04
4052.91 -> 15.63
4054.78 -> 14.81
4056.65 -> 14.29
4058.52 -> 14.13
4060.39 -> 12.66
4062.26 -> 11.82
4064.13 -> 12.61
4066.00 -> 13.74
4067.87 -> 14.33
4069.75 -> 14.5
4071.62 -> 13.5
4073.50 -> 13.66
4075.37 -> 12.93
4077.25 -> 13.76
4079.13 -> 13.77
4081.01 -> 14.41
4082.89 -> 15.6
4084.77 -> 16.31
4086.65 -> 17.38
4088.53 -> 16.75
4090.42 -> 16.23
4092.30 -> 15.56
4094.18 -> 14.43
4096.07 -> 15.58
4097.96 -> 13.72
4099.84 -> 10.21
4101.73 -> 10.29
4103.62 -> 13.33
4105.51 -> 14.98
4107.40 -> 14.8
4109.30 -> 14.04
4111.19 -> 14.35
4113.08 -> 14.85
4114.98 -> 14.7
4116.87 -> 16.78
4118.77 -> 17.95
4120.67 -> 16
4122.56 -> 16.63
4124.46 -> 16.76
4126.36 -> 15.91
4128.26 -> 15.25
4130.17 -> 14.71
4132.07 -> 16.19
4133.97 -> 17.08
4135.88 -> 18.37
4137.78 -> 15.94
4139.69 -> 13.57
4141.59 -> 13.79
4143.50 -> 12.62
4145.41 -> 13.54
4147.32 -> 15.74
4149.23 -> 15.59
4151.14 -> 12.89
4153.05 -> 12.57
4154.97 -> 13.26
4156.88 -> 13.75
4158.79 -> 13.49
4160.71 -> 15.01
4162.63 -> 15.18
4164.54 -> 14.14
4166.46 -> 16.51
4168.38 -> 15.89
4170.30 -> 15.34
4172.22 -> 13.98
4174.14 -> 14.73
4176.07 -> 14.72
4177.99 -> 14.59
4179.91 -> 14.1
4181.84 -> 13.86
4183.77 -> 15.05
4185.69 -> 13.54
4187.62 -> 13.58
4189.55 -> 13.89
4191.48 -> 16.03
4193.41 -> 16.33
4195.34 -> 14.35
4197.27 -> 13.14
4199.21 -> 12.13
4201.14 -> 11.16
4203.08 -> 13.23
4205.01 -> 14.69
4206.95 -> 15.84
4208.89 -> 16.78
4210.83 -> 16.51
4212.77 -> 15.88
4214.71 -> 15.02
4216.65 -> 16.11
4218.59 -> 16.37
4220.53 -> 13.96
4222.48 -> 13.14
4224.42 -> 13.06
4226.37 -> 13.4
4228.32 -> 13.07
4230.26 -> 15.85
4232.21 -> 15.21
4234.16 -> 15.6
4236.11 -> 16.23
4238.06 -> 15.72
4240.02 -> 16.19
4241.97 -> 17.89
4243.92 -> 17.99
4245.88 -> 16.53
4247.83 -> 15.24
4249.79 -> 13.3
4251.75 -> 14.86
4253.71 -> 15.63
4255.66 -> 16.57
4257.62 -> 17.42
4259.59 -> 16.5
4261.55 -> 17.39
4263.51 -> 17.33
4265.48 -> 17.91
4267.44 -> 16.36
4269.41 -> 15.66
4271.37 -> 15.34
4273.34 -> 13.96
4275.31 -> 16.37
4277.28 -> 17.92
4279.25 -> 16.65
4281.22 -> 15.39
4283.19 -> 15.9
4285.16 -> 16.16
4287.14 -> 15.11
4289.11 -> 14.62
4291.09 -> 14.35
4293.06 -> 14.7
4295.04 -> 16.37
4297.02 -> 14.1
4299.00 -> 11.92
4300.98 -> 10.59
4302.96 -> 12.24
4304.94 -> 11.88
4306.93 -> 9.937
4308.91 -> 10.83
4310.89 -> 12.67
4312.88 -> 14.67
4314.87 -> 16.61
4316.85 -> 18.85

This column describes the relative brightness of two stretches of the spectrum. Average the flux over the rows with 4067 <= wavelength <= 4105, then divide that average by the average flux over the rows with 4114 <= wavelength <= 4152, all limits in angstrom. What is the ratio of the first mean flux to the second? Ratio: 0.92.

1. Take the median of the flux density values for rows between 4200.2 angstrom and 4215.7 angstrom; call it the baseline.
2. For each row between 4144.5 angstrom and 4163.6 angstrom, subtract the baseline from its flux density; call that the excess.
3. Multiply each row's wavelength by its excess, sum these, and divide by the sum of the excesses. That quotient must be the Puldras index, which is 4153.8 angstrom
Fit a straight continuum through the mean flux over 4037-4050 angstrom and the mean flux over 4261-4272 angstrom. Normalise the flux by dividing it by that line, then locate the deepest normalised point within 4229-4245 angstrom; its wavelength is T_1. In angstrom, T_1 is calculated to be 4232.21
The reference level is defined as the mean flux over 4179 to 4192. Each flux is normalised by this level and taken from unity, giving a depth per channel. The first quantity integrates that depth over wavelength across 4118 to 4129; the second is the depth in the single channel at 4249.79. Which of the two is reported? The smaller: -1.69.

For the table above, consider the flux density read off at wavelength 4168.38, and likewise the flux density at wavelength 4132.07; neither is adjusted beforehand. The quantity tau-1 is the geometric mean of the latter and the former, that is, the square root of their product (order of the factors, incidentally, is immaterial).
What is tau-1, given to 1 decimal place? 16.0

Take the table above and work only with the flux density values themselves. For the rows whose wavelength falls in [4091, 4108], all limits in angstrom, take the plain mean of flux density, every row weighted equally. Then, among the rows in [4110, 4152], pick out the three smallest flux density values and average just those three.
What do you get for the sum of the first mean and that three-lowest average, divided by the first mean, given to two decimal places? 1.95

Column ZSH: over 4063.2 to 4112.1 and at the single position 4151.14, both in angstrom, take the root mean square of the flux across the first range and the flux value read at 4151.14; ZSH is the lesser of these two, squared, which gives 166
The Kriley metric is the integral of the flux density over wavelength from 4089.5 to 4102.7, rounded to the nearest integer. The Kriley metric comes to 181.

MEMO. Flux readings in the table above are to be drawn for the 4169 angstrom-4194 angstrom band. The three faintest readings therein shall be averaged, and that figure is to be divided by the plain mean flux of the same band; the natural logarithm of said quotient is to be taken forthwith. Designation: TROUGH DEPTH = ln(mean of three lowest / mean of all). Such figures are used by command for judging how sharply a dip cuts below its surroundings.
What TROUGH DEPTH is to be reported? -0.066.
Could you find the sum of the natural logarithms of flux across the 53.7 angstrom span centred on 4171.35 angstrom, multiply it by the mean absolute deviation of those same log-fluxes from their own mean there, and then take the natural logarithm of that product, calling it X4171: 1.5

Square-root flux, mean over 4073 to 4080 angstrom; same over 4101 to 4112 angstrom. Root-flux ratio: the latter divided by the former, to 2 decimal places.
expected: 1.00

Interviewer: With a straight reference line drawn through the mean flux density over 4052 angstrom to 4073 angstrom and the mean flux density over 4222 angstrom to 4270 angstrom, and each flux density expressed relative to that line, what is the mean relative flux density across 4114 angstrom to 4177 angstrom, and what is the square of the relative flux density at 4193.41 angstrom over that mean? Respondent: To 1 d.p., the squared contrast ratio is 1.1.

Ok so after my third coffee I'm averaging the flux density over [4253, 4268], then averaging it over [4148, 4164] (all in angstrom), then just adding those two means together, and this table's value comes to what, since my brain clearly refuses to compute 30.9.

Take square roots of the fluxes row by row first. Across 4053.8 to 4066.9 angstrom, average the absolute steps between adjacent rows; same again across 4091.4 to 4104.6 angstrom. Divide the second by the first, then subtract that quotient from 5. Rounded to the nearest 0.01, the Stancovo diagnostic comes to 2.79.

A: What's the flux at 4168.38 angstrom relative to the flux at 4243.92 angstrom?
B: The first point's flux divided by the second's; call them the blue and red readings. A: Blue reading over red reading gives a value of 0.88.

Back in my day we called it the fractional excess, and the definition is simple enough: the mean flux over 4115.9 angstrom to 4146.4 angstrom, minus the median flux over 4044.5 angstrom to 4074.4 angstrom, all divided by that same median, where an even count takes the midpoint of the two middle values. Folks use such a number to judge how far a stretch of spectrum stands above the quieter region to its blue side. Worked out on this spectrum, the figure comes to 0.120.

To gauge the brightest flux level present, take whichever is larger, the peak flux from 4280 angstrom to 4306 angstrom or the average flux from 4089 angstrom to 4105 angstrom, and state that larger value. 16.4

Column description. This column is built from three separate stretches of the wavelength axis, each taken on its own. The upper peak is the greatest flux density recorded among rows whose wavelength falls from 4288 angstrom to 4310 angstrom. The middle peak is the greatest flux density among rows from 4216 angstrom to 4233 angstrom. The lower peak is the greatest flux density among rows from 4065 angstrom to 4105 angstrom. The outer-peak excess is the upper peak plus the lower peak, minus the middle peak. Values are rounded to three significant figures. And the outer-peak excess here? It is 17.4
